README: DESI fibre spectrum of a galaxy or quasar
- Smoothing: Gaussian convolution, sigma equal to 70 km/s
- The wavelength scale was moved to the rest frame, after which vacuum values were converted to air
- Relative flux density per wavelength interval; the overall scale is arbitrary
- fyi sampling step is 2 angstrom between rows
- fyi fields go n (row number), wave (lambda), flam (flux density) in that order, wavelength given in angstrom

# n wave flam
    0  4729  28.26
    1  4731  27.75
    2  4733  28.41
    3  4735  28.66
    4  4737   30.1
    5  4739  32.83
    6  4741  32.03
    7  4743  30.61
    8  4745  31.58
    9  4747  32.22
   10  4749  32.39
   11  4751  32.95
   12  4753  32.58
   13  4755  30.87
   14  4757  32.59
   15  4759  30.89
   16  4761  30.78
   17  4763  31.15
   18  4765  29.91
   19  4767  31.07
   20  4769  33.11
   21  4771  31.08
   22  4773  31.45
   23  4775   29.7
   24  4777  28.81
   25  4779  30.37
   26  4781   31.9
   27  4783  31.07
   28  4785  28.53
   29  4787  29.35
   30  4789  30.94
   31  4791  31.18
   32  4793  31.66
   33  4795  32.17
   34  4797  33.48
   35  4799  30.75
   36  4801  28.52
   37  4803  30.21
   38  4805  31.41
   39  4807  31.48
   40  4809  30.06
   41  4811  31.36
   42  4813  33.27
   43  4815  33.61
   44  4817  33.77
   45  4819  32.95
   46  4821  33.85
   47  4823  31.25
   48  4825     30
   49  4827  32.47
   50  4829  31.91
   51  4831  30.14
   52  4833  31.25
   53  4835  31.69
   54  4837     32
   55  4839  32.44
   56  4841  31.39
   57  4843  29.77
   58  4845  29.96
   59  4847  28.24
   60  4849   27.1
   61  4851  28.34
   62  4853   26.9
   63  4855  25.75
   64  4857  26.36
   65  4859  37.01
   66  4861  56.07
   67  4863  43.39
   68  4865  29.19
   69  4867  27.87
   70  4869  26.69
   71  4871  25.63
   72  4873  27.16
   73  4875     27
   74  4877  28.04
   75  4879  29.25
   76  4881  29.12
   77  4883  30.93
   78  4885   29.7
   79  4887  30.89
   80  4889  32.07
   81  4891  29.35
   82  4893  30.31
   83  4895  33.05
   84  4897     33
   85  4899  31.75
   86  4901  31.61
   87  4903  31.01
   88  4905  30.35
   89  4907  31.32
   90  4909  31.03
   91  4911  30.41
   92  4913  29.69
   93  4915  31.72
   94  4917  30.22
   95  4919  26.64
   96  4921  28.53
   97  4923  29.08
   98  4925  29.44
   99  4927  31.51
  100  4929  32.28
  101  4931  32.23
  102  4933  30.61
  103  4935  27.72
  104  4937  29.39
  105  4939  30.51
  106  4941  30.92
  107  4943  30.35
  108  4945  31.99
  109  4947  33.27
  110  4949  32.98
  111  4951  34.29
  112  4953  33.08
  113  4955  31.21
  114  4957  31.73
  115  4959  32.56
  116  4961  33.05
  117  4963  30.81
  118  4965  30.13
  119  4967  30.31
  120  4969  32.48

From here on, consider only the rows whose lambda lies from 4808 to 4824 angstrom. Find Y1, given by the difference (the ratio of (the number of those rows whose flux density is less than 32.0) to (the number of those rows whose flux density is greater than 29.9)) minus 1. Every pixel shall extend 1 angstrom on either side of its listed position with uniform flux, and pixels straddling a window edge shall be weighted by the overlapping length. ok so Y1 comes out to -0.6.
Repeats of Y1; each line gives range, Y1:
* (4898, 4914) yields 0.1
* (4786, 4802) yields 0.0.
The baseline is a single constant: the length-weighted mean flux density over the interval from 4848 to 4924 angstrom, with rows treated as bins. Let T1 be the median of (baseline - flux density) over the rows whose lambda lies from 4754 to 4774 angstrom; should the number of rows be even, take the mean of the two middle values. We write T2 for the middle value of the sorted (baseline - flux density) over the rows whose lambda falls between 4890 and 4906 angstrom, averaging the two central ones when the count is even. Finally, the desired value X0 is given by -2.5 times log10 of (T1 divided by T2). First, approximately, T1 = -0.46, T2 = -0.69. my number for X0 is 0.5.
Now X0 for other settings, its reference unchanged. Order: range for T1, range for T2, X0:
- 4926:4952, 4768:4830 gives -0.2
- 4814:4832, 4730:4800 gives -1.5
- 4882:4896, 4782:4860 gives 0.9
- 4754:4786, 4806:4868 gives 0.8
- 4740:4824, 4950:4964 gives 1.1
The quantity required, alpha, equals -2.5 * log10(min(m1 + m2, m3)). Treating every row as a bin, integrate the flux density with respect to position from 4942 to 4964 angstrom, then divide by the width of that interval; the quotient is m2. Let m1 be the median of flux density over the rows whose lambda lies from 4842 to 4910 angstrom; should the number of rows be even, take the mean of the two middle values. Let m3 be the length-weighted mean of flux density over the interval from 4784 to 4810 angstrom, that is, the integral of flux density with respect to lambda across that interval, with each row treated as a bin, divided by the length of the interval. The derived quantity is -3.72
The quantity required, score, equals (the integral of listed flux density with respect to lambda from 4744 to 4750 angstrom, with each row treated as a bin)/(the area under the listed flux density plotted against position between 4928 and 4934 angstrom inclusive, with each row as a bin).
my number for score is 1.01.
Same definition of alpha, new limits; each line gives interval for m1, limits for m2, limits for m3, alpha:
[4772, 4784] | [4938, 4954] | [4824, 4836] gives -3.74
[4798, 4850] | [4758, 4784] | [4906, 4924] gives -3.69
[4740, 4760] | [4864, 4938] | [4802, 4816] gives -3.75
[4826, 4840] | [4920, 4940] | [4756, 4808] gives -3.73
